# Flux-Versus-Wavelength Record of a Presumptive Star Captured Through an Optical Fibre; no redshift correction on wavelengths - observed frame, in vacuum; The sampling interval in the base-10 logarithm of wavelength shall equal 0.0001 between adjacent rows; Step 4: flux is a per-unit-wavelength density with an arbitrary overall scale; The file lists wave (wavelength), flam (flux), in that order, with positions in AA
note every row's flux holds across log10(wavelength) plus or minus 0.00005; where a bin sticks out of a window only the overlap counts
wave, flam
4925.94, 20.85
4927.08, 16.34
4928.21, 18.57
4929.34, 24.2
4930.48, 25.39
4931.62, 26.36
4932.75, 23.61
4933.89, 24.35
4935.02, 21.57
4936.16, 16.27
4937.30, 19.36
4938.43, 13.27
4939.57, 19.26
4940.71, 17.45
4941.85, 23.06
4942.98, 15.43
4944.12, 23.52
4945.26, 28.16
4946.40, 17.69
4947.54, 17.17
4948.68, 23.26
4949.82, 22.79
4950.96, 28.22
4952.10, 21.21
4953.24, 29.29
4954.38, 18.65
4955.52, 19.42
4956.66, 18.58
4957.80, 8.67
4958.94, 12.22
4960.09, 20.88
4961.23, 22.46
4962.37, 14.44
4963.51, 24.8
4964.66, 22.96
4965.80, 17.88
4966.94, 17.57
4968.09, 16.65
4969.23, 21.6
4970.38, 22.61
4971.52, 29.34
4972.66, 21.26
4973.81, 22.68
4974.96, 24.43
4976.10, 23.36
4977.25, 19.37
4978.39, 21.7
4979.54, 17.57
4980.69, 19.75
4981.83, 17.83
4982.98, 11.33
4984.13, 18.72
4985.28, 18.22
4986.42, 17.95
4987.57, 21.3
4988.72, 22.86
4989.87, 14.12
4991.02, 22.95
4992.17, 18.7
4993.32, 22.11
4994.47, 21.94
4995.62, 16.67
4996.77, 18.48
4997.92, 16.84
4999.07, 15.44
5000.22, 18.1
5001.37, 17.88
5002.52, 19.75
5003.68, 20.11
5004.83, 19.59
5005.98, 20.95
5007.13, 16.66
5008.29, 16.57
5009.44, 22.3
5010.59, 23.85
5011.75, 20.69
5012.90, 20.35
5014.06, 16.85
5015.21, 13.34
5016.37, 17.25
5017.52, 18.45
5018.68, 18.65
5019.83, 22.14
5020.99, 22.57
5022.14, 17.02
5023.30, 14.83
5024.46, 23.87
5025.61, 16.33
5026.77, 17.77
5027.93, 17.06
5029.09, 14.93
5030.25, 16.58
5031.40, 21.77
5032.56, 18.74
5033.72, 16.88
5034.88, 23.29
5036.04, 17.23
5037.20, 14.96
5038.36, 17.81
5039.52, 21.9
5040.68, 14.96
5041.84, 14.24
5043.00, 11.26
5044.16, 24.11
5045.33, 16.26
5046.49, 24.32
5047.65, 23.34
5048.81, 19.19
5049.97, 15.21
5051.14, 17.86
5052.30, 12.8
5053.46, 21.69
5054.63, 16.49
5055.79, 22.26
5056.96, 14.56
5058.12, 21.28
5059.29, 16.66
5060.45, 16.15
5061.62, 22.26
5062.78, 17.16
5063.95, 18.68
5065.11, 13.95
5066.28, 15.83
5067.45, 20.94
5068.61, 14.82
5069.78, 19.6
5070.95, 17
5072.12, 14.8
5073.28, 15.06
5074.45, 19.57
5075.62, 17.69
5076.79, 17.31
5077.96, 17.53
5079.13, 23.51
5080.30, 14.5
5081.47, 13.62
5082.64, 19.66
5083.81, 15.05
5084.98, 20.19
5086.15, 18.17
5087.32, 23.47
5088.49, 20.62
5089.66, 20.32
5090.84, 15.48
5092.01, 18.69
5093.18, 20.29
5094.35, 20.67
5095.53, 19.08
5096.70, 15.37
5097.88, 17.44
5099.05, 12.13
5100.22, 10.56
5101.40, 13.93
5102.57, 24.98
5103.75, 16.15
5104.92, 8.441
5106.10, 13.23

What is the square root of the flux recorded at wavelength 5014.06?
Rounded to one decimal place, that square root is 4.1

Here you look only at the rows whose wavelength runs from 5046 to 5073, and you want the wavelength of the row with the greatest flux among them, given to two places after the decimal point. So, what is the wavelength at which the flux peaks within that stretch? 5046.49 AA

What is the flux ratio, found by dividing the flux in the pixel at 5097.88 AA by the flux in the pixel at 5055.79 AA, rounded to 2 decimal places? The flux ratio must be 0.78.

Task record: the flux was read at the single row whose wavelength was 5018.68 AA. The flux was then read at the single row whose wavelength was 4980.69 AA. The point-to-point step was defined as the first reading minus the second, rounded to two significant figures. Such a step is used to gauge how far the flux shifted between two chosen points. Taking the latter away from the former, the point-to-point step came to -1.1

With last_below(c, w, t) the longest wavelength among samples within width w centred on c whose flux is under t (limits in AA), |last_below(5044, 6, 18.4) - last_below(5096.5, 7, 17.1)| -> 53.7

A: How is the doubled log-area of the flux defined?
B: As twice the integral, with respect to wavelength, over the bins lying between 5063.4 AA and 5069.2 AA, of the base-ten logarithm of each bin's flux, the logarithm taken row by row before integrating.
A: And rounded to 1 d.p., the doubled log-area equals 14.2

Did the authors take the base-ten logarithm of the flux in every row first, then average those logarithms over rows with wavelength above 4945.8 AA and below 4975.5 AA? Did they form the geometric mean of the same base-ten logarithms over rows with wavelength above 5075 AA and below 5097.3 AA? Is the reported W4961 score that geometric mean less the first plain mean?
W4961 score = -0.041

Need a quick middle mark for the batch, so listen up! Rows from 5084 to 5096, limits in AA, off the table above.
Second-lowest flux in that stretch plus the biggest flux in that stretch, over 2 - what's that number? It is 20.8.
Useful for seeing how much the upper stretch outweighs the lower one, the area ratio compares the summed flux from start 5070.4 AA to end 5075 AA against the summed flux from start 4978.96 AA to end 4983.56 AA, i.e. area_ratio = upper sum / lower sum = 1.00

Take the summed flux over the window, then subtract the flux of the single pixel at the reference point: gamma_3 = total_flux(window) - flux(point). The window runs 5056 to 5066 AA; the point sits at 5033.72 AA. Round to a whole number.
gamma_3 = 124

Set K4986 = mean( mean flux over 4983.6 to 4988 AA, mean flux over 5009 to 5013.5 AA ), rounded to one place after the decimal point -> 20.4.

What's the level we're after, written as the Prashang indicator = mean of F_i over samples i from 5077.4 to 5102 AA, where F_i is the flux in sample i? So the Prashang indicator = 17.6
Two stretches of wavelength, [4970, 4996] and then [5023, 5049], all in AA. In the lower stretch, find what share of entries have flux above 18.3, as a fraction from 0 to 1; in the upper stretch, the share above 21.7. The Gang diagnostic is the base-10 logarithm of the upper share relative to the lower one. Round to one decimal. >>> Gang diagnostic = -0.4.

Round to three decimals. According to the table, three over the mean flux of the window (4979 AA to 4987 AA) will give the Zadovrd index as 0.173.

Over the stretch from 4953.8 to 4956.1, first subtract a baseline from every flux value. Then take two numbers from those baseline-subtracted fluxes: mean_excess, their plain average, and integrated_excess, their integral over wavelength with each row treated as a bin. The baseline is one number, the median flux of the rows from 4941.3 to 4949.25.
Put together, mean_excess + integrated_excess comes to -13.2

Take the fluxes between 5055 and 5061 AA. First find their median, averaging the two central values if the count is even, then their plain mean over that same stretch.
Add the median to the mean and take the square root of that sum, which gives 5.9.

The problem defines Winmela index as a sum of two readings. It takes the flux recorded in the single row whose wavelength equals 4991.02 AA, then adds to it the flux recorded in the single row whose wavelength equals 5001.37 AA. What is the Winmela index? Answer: 41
